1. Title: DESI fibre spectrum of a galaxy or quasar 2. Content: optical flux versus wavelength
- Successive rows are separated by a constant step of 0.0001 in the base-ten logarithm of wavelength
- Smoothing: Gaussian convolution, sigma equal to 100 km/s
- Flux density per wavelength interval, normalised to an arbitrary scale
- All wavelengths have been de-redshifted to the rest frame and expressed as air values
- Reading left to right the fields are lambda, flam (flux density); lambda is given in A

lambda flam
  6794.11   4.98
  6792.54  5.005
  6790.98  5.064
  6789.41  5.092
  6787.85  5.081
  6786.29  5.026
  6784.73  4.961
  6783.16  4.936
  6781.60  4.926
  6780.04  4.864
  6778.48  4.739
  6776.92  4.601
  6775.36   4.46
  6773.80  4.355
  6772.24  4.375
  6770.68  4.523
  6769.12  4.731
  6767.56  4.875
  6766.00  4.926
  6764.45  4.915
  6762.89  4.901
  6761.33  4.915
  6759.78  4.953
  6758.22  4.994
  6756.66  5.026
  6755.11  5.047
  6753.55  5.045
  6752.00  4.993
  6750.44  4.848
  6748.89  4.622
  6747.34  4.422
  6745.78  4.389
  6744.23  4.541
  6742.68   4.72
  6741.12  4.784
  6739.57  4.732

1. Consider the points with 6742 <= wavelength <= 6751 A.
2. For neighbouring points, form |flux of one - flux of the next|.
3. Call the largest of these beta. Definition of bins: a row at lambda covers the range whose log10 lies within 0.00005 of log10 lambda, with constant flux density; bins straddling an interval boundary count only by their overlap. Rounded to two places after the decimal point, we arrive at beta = 0.23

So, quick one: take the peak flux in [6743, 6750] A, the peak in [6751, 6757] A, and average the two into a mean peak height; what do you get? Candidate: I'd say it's 4.83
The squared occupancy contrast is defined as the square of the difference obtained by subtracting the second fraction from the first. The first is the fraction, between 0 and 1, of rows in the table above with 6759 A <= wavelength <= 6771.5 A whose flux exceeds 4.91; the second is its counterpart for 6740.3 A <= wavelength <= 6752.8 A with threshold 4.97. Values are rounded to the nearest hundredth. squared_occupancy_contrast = 0.14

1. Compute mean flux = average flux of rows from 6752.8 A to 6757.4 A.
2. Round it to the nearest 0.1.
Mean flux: 5.0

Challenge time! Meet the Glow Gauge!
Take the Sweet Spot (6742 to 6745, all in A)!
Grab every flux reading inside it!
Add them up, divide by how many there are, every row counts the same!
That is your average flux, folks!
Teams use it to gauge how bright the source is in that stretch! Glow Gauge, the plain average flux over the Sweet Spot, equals 4.63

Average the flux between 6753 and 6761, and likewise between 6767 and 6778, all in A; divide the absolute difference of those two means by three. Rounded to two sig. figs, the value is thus 0.15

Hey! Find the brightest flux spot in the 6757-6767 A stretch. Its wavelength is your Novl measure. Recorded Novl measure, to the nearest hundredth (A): 6758.22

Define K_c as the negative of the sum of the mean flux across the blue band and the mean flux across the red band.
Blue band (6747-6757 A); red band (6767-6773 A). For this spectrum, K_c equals -9.5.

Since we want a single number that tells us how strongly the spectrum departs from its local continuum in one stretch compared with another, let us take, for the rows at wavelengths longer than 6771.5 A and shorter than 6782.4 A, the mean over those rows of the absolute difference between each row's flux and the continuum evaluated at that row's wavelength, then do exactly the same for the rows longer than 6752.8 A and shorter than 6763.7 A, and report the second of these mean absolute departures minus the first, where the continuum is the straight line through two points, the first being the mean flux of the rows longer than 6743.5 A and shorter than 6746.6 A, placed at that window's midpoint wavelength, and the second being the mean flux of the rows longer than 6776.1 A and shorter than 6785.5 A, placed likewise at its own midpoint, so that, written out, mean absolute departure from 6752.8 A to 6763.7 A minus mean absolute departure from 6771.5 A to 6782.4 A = 0.17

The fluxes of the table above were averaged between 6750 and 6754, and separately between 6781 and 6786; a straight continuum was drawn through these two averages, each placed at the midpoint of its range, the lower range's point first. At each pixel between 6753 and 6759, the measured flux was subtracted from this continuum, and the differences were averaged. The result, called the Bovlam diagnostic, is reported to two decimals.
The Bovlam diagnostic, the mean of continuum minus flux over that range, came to -0.07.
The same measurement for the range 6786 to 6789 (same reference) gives -0.12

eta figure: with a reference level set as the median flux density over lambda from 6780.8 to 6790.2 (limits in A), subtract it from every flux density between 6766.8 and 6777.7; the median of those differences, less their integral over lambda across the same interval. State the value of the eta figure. 4.3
